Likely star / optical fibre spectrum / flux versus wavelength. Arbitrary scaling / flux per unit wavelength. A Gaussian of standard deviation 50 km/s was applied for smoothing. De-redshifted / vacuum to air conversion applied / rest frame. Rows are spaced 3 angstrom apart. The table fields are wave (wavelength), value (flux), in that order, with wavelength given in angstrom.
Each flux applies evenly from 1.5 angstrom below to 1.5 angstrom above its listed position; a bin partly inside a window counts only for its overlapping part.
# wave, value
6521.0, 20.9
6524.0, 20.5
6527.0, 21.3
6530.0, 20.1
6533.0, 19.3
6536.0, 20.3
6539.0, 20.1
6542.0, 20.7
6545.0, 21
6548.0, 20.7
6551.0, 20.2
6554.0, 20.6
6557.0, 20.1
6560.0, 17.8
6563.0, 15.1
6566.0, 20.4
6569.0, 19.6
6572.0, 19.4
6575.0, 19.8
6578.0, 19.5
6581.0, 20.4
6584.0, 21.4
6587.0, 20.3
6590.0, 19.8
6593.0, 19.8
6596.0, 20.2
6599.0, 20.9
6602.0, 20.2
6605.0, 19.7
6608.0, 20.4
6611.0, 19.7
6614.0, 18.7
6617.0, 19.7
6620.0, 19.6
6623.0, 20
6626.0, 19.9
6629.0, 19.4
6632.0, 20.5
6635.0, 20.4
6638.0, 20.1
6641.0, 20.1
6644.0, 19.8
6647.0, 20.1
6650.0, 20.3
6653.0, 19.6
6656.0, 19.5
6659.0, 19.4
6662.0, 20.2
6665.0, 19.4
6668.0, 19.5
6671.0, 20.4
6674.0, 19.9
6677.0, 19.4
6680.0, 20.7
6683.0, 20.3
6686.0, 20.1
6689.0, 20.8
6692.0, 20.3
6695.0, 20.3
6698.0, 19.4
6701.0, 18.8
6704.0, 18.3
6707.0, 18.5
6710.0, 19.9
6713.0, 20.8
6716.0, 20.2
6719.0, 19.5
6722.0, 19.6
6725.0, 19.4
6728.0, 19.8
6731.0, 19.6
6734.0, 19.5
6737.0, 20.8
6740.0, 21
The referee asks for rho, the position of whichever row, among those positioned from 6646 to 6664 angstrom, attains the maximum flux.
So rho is 6650.0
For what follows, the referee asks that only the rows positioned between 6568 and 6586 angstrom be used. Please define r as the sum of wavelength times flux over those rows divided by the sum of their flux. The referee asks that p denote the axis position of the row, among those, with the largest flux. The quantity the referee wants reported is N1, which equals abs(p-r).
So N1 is 7.4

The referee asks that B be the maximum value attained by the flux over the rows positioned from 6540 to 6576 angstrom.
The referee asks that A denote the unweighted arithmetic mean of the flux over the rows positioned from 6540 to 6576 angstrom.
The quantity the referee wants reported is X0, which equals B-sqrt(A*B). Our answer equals 0.70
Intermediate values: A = 19.6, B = 21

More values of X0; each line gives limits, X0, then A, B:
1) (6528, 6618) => 0.78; 19.9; 21.4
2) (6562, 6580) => 0.73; 19.0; 20.4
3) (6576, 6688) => 0.72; 20.0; 21.4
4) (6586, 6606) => 0.39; 20.1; 20.9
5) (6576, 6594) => 0.61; 20.2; 21.4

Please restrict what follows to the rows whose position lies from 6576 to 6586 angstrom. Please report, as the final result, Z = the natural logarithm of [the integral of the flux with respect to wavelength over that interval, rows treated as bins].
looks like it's 5.32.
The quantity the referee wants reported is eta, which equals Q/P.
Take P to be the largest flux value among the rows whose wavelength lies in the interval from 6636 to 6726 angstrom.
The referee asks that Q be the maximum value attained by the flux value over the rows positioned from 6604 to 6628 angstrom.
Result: 0.98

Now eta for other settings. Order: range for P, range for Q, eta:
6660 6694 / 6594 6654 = 1.00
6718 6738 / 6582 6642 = 1.03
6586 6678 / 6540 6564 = 1.00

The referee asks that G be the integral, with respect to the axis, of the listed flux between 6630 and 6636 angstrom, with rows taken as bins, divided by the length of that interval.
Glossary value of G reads 20.4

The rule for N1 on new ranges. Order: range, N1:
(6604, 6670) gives 4.5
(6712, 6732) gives 8.9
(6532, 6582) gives 11.8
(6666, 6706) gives 3.2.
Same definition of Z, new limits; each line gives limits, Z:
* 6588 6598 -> 5.30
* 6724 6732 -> 5.06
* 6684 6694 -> 5.32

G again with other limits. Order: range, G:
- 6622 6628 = 19.9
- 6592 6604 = 20.3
